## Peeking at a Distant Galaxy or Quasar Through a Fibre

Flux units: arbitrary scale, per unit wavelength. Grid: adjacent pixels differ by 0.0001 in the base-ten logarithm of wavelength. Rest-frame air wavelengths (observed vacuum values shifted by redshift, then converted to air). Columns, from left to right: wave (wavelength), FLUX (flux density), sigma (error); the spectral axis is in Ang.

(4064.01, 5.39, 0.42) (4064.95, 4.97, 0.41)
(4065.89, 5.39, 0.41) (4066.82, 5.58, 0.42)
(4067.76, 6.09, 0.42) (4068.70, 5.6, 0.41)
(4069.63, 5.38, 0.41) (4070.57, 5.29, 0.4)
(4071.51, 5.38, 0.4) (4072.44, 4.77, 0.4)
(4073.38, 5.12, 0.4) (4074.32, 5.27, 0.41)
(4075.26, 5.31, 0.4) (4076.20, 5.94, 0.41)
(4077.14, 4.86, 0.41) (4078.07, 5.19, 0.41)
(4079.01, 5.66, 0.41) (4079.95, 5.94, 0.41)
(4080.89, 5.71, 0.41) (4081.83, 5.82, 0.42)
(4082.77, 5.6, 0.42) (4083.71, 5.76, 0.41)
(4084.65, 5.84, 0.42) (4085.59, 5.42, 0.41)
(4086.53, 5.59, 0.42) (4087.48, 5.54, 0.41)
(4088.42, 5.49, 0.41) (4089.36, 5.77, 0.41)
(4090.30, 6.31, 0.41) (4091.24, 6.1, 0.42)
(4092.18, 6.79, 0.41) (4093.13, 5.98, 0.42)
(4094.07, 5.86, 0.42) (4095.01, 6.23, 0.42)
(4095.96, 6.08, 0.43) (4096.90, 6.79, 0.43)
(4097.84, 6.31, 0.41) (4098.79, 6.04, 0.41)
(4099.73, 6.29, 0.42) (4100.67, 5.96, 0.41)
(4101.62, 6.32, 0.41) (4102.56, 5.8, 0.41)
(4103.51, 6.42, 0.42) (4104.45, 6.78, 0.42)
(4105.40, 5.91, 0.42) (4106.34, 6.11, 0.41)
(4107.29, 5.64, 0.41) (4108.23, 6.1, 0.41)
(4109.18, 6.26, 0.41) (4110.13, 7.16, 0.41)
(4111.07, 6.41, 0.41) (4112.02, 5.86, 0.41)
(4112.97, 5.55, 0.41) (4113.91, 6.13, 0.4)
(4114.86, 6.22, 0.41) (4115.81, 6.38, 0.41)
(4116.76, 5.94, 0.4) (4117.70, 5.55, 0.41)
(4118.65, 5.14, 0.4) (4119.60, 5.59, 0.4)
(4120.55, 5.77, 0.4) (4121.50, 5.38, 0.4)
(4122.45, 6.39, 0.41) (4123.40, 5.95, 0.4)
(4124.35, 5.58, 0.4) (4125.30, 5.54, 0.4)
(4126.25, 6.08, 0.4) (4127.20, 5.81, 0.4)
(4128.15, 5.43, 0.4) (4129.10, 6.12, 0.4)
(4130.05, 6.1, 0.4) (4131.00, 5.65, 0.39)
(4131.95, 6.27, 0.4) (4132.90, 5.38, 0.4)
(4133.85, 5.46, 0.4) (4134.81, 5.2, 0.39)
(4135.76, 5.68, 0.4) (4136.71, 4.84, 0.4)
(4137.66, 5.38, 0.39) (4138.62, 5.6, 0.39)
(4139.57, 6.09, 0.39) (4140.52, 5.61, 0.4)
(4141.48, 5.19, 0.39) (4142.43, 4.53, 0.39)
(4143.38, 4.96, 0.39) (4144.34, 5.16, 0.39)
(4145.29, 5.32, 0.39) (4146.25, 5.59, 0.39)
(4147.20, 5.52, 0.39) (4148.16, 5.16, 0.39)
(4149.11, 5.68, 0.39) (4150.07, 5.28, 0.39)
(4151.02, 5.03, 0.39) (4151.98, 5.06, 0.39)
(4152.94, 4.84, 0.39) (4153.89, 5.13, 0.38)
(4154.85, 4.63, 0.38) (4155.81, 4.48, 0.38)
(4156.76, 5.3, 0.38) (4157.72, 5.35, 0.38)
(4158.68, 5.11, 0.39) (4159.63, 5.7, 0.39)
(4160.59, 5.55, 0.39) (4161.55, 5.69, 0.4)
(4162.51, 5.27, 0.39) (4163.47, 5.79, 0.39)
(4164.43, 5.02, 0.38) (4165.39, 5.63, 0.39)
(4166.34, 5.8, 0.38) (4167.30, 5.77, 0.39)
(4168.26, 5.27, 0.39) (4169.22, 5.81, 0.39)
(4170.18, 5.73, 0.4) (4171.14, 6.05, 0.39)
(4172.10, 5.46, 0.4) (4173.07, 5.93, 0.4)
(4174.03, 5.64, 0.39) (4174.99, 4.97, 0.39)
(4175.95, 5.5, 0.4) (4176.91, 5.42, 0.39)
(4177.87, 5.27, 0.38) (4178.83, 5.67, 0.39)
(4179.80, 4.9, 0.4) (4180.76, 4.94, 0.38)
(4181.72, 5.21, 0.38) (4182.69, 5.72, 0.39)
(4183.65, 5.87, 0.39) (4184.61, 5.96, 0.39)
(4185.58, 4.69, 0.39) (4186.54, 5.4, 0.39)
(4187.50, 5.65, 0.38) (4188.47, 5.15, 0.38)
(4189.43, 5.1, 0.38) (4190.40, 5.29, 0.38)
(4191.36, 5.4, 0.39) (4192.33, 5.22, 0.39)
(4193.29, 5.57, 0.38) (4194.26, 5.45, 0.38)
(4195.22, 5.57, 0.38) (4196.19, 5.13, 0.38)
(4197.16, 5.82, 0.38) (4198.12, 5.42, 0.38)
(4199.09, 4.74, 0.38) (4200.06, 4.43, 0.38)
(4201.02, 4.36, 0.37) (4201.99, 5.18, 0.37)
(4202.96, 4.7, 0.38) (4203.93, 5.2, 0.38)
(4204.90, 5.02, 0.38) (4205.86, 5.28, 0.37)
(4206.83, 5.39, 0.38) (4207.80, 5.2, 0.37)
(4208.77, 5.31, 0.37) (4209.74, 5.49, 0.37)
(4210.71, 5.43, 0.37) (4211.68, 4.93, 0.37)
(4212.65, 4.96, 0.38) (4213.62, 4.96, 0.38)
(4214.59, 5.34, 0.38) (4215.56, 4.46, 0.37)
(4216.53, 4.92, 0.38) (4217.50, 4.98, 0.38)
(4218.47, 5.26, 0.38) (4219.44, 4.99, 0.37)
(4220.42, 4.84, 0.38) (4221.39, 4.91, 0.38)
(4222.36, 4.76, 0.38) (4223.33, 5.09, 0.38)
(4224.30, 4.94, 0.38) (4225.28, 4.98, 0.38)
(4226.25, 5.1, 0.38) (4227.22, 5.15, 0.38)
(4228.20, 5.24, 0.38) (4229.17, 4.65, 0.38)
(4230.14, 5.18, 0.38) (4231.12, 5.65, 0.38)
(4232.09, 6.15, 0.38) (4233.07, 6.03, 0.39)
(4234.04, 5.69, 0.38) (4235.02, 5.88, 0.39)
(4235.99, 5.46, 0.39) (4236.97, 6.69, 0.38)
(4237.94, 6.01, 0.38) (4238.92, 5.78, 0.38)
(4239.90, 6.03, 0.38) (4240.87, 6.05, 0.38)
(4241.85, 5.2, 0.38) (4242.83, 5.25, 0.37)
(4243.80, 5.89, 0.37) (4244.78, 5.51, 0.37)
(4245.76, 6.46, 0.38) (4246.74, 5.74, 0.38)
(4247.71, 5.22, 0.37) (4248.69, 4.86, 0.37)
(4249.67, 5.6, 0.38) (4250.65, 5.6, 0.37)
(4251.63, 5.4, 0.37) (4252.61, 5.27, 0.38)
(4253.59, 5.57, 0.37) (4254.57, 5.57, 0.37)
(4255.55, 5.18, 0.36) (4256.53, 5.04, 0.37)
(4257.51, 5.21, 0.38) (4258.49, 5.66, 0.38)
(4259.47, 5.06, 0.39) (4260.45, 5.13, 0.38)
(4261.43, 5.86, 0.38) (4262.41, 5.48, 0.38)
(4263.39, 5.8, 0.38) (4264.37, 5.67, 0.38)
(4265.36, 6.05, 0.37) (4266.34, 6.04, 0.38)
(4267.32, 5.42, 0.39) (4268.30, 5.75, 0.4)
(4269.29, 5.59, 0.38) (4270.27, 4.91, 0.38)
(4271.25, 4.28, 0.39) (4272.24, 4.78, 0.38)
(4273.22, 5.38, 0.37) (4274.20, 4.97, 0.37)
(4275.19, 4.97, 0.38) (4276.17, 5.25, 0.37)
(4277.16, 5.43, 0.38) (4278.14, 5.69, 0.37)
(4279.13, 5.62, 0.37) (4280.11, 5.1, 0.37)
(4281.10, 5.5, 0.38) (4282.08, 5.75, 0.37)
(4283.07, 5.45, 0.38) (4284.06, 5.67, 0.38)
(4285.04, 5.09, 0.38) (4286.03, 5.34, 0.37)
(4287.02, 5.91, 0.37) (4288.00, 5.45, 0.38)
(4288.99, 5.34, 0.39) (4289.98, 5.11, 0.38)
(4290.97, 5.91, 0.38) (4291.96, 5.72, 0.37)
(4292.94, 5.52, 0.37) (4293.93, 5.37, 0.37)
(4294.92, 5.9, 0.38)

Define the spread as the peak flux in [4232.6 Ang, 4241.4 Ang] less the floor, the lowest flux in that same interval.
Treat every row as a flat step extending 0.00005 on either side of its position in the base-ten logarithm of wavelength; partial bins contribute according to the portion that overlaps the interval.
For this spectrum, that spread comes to 1.2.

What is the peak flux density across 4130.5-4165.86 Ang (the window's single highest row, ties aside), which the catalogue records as 6.27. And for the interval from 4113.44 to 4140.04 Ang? 6.39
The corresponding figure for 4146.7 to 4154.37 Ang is 5.68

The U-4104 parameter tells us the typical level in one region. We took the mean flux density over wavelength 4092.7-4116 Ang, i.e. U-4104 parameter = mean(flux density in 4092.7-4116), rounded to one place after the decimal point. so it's 6.2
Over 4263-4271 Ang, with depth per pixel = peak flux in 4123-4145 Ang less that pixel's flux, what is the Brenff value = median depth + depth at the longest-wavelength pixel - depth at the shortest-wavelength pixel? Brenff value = 1.45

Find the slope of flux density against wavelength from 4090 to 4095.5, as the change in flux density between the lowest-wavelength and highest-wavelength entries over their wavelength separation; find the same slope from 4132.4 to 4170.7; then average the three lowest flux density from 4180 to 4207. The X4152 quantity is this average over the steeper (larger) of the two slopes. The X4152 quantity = 479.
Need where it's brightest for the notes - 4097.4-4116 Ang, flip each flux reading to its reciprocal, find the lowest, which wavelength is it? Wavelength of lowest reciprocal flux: 4110.13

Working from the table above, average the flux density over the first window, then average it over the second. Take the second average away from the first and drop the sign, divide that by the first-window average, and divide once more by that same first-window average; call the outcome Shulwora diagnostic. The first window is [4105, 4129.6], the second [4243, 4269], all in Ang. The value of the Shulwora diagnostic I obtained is 0.011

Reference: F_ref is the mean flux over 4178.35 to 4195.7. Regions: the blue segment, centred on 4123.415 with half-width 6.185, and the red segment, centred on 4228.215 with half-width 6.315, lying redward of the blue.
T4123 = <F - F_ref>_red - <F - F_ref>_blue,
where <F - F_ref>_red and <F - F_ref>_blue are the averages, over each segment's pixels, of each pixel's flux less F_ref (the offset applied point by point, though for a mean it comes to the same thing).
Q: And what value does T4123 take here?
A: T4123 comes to -0.44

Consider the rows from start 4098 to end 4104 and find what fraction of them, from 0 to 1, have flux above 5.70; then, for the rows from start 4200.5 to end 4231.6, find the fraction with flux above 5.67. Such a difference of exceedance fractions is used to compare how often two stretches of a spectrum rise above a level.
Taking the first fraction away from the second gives -1.0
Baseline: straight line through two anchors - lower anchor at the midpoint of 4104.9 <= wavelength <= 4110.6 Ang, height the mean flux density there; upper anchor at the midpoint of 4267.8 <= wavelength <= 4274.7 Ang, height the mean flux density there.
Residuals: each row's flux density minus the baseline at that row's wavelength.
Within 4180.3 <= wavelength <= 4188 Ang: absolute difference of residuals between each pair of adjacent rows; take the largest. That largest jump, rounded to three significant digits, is 1.26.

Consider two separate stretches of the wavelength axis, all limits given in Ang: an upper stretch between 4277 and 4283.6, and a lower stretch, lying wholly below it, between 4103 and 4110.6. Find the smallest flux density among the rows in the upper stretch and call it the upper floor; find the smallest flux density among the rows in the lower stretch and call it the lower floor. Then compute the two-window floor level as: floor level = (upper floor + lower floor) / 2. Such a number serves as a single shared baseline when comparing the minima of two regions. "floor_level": 5.37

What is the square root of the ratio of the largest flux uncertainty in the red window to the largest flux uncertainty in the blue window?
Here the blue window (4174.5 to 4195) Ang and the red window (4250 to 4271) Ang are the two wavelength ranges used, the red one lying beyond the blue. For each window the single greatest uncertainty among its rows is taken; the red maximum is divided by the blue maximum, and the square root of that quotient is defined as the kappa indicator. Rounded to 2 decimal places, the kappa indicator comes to 1.00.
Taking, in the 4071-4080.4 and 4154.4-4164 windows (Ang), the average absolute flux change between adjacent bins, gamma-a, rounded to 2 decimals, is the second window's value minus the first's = -0.10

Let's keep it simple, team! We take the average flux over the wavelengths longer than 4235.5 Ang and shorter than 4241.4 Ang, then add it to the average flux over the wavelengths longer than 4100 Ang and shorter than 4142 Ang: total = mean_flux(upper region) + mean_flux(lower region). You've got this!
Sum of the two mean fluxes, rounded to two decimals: 11.86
